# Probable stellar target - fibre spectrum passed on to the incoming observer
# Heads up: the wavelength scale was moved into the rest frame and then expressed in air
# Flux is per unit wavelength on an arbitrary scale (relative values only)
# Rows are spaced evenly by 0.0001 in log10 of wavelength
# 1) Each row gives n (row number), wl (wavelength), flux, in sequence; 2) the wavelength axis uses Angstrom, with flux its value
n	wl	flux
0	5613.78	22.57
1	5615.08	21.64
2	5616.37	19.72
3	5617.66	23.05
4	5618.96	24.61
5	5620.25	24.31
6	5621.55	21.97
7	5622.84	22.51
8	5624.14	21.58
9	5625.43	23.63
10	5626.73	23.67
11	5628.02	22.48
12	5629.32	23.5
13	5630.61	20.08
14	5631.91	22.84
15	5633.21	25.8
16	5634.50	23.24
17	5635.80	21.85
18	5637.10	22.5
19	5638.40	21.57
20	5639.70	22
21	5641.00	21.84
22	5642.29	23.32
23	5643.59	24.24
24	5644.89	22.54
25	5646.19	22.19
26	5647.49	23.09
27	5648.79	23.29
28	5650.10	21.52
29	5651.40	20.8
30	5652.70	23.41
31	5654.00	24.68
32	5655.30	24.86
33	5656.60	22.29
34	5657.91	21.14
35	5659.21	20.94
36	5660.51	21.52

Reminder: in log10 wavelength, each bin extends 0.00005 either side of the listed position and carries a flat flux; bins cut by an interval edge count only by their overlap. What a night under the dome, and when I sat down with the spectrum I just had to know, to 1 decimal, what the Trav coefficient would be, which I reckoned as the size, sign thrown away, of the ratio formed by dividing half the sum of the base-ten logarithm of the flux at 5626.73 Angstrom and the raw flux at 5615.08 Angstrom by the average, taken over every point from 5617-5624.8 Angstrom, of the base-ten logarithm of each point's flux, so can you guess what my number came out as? 8.5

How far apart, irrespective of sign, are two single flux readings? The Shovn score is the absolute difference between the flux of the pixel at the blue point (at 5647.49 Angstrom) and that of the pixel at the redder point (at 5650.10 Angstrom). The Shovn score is 1.6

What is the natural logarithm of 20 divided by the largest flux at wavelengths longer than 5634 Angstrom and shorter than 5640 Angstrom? -0.150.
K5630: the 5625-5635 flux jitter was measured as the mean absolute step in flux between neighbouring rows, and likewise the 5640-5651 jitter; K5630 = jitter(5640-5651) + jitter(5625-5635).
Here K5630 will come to 3.04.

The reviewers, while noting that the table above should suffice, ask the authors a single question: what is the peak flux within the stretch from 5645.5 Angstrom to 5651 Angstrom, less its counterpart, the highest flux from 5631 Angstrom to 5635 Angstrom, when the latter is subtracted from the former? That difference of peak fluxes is -2.5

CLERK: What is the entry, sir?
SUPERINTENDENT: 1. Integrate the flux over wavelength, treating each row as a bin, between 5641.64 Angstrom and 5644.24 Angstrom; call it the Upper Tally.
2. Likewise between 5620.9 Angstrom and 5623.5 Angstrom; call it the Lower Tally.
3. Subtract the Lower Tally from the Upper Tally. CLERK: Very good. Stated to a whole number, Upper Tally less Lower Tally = 4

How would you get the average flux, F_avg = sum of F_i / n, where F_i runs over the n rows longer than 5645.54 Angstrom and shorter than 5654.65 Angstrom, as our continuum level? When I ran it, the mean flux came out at 22.7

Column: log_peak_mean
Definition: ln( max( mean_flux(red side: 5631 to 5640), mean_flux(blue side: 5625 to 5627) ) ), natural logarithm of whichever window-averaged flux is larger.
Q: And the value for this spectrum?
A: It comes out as 3.16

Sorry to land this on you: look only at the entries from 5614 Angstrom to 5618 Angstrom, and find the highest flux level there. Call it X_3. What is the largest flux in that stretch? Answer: 23.05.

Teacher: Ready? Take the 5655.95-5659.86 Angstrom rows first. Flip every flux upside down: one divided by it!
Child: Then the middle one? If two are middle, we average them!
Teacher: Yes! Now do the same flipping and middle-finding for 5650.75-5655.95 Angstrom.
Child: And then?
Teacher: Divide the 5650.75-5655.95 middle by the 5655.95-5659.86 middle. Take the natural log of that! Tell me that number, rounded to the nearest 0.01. -0.13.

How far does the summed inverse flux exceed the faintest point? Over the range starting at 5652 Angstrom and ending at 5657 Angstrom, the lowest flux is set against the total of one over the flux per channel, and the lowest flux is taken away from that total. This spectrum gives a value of -22.1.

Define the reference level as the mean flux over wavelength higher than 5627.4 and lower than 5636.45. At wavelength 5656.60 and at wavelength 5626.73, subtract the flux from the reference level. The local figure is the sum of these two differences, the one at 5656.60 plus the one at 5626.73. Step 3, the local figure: 0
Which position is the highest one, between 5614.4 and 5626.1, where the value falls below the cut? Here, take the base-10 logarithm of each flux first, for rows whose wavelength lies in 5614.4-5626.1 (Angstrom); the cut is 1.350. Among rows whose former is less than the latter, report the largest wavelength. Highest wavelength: 5624.14 Angstrom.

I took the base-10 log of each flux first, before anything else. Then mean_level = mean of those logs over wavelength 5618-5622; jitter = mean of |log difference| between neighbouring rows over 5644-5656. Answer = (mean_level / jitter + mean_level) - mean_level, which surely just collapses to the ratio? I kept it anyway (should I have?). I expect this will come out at 71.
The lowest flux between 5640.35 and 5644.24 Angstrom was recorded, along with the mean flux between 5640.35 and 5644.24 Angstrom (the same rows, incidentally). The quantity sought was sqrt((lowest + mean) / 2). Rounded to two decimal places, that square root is 4.74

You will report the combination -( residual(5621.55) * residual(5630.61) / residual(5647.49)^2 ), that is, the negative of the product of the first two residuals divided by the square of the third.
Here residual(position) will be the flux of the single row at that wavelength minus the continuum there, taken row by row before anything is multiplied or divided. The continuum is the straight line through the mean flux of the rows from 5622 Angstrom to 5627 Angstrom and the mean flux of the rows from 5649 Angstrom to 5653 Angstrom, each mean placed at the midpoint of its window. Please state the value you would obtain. -2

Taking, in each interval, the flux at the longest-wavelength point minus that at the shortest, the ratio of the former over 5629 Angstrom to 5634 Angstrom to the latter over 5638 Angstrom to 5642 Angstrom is 8.5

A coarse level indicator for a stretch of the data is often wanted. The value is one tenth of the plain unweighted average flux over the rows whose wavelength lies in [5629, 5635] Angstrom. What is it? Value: 2.31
